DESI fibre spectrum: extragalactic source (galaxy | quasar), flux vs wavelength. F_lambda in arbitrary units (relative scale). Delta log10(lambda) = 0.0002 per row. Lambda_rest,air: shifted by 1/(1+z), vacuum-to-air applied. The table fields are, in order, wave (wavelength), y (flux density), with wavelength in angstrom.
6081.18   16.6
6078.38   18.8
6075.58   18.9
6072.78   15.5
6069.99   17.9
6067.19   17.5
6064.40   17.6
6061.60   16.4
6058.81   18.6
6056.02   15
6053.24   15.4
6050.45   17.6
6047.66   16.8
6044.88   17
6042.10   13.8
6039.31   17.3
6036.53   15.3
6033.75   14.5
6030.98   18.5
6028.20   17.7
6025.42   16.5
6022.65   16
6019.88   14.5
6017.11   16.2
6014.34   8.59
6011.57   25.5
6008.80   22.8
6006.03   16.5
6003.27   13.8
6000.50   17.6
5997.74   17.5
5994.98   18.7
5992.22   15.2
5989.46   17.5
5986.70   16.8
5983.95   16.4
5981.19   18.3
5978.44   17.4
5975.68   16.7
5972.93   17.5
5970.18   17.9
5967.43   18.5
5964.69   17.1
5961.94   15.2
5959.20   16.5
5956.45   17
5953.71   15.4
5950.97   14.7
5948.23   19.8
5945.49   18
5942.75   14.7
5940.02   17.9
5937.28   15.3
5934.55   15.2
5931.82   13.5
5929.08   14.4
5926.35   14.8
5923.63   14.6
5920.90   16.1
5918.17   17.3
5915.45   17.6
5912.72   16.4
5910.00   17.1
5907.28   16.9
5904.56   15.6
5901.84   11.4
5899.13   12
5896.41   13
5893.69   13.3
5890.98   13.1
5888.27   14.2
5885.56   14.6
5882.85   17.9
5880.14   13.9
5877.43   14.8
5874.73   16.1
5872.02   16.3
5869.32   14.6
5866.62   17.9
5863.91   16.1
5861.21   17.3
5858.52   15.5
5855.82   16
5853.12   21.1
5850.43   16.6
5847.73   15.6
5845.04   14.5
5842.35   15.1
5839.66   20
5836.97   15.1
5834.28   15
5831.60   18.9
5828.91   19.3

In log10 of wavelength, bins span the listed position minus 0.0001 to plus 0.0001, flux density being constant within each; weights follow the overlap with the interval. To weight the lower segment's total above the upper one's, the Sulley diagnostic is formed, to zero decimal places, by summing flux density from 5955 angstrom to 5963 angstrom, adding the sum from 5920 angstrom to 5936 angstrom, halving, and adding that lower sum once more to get 157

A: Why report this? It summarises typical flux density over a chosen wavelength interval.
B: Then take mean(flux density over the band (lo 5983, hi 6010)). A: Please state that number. 17.3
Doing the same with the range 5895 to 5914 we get 14.6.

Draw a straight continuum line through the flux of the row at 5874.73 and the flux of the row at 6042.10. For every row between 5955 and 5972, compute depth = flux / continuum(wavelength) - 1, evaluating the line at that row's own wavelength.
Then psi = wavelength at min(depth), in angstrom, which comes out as 5961.94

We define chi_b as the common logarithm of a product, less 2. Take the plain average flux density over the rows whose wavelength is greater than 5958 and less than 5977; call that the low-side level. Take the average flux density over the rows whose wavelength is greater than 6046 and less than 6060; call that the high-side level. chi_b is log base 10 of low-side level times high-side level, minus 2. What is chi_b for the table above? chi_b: 0.454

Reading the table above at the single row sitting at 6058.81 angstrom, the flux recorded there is 18.6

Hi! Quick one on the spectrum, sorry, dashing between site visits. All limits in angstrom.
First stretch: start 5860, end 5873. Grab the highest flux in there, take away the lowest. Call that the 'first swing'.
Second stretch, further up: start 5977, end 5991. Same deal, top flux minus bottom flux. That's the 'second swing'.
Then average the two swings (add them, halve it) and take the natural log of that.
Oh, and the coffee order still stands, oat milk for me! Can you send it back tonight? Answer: 1.0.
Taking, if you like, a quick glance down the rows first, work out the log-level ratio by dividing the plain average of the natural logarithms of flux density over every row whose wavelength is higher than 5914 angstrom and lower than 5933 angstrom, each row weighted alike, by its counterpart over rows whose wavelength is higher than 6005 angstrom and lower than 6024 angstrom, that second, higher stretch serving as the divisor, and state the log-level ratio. 0.98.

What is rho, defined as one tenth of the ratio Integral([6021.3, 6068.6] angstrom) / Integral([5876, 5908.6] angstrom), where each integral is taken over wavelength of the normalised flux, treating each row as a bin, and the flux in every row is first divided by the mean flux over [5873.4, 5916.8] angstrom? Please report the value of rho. 0.17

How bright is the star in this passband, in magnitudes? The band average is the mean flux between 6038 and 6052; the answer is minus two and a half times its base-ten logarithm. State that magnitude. -3.04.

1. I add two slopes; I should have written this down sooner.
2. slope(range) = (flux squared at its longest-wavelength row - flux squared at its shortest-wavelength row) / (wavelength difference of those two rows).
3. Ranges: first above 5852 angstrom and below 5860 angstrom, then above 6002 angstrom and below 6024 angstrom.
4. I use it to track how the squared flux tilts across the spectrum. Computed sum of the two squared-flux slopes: -35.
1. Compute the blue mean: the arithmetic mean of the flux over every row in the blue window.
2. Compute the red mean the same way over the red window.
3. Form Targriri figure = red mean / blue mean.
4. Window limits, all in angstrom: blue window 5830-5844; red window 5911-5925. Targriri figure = 0.98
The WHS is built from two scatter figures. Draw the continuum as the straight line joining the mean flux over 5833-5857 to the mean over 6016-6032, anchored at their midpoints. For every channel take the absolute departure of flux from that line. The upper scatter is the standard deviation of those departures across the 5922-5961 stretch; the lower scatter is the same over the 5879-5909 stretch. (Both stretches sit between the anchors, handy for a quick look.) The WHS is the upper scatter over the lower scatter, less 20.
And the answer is -19.4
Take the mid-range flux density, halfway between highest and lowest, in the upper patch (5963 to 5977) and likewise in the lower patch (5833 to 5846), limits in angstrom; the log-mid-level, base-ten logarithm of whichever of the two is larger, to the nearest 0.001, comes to 1.246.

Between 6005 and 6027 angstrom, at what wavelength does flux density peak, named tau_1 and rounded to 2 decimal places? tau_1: 6011.57 angstrom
